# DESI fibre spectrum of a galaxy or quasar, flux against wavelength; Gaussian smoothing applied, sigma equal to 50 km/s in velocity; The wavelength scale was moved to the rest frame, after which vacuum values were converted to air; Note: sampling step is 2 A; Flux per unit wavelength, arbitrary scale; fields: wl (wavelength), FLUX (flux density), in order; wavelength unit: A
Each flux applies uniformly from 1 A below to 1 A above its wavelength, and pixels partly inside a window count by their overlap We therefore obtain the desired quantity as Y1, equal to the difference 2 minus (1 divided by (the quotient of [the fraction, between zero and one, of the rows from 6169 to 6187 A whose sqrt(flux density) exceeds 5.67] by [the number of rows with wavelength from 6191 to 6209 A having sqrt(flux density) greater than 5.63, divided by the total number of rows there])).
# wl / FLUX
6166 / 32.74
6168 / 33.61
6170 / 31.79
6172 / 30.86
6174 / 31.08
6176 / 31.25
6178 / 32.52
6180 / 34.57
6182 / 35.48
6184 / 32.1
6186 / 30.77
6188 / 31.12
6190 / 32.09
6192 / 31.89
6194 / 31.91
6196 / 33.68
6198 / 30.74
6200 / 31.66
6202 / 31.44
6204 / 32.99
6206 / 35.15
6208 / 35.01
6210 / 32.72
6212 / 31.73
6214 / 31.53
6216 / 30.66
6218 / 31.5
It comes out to 0.0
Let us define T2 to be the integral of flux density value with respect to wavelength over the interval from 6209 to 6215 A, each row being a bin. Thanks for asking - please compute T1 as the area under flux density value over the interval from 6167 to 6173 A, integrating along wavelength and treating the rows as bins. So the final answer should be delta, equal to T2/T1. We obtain 1.00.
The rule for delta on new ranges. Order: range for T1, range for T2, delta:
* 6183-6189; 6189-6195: 1.02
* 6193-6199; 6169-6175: 0.97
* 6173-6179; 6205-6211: 1.08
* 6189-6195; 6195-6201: 1.00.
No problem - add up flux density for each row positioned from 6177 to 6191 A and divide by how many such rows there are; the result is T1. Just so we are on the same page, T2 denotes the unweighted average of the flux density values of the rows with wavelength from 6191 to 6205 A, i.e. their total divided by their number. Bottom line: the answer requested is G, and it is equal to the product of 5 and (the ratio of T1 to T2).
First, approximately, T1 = 32.7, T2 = 32.0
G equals 5.10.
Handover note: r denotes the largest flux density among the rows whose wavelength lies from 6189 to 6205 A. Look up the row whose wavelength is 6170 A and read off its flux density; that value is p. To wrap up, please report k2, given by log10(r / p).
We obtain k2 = 0.025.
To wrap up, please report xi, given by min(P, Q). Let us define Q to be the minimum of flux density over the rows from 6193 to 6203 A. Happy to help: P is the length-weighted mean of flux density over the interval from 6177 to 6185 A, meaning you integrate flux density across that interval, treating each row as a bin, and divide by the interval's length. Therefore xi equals 30.7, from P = 33.7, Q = 30.74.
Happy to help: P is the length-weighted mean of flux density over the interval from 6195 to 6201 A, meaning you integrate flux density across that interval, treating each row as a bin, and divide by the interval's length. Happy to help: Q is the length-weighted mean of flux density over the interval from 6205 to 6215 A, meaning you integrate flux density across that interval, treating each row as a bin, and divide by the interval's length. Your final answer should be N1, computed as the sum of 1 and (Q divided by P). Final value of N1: 2.04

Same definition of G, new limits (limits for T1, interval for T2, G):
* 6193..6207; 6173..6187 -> 5.00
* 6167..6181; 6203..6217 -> 4.91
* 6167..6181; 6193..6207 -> 4.96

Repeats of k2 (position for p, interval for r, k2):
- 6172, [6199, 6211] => 0.057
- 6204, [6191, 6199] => 0.009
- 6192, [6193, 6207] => 0.042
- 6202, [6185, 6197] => 0.030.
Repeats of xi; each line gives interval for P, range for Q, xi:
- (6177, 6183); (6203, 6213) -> 31.7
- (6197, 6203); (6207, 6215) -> 31.3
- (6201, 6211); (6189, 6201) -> 30.7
